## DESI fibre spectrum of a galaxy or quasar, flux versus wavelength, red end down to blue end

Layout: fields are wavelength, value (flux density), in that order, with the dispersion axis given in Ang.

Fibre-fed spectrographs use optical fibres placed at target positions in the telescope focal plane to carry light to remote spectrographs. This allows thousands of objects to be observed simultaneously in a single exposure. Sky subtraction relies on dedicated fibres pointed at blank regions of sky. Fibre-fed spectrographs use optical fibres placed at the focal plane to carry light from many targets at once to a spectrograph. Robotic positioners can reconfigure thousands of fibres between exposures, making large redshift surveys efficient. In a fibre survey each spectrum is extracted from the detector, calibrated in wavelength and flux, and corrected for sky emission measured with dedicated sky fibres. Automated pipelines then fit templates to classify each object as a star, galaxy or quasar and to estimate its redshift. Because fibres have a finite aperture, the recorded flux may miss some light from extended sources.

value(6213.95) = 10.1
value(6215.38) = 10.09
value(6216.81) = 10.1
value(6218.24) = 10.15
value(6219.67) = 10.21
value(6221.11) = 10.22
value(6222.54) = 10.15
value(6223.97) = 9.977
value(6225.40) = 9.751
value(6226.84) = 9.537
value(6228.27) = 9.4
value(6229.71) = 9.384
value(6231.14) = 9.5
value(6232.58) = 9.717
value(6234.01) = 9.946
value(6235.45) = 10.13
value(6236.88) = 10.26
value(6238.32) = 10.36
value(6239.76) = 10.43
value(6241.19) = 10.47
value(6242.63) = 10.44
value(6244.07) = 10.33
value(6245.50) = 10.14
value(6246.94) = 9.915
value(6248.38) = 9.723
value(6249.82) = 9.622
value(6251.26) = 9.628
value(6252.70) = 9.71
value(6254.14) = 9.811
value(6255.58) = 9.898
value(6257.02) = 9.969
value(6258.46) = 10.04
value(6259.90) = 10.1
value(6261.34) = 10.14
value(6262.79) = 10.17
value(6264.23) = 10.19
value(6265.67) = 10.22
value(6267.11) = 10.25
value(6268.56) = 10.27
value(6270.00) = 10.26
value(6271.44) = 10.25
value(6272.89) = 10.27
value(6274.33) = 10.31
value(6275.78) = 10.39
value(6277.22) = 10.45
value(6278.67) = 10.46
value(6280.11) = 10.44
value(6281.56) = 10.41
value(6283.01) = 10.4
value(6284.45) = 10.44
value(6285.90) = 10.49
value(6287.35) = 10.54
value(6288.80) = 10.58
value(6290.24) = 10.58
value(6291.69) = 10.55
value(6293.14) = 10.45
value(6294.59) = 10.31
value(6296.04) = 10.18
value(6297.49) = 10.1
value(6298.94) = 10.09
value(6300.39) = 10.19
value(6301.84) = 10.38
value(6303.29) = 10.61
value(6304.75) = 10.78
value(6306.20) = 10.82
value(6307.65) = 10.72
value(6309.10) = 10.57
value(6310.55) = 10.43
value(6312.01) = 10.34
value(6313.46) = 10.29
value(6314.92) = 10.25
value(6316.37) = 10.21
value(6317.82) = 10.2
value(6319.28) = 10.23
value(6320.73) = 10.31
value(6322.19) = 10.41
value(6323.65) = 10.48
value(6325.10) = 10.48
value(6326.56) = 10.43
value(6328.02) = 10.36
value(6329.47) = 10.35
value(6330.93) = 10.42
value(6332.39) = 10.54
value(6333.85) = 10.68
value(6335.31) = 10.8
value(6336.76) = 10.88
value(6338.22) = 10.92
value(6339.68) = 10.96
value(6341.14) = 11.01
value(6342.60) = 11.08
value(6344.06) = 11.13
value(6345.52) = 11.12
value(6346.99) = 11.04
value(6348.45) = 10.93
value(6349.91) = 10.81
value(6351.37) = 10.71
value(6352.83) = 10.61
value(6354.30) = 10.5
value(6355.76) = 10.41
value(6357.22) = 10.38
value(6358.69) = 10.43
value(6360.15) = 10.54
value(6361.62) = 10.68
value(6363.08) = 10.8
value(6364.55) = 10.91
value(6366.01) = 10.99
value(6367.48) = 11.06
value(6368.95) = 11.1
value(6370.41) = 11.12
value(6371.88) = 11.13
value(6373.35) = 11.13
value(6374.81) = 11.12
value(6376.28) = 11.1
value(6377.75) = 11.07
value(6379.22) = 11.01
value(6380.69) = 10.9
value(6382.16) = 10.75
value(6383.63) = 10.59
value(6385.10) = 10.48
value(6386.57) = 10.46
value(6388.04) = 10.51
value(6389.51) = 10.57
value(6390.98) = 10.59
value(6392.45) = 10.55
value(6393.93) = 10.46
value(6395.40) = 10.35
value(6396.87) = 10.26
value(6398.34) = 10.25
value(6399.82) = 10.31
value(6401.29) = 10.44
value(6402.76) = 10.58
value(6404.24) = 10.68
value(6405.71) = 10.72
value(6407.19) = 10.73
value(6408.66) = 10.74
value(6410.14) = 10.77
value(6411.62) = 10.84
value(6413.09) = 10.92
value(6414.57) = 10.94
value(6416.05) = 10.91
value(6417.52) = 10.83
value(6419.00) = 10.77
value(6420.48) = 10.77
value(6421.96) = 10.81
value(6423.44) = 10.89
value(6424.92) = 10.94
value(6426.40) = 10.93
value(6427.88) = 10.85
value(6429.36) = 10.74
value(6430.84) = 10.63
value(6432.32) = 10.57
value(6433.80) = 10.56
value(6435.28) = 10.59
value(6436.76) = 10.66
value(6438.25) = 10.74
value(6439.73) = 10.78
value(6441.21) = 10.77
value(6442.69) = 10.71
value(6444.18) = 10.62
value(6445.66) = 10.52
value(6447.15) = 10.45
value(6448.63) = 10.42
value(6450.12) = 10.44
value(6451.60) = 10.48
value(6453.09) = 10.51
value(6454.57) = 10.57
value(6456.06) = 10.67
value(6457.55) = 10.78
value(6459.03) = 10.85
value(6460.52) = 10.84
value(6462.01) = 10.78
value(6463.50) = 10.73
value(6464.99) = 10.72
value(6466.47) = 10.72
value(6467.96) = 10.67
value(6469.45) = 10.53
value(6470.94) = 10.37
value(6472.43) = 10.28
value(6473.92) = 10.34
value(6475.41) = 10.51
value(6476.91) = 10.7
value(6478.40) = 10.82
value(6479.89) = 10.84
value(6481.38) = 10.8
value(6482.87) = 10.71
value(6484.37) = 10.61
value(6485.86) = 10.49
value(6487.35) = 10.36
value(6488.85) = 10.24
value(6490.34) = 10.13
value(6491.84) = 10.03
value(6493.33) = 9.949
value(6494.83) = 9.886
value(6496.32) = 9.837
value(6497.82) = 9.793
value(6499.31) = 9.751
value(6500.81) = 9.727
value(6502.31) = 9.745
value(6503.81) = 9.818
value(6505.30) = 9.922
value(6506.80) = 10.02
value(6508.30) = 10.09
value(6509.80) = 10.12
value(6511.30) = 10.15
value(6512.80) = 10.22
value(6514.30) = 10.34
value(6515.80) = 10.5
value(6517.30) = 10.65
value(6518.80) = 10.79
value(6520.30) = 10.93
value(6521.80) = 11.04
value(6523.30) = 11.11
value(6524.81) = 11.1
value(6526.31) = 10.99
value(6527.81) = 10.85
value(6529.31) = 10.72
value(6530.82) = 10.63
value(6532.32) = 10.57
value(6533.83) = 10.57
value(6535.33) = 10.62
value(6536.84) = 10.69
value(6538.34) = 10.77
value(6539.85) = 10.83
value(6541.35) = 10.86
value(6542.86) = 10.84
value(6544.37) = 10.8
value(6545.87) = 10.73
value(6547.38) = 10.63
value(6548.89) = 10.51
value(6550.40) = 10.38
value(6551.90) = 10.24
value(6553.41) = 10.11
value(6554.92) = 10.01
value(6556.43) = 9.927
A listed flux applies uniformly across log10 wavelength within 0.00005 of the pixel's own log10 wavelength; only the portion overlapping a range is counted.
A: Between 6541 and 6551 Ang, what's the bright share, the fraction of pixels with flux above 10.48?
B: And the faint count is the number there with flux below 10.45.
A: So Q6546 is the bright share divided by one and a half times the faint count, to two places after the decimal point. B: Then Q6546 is 0.57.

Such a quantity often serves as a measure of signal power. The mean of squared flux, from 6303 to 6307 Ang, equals 115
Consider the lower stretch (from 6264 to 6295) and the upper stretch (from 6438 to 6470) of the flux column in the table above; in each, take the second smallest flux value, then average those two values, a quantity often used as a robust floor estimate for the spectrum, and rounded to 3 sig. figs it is 10.3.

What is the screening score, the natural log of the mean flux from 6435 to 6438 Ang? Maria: 2.36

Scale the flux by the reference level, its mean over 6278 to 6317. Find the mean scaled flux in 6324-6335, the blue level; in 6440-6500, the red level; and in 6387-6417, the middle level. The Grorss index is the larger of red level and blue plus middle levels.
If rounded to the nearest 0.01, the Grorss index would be 2.02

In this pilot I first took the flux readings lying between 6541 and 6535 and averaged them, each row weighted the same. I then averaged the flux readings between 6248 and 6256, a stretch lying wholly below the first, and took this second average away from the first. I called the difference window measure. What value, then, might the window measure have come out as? 1.0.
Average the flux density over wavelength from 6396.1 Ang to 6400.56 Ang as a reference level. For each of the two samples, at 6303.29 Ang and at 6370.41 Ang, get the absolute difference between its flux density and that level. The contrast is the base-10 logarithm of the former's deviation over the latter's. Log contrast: -0.4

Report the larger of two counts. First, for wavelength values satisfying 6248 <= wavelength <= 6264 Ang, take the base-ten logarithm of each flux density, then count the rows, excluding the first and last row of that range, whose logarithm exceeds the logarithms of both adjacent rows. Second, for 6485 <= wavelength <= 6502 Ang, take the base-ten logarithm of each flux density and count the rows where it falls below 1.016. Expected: 10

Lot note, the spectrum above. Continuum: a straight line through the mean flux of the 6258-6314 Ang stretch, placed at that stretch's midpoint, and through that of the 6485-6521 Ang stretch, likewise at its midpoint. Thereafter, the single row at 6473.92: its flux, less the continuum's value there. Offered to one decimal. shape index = 0.2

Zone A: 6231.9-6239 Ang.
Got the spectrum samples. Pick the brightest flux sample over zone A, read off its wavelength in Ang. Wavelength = 6238.32 Ang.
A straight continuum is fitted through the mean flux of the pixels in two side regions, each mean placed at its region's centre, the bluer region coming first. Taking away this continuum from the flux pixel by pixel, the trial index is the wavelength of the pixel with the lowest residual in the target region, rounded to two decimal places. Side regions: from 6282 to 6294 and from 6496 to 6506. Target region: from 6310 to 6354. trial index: 6317.82 Ang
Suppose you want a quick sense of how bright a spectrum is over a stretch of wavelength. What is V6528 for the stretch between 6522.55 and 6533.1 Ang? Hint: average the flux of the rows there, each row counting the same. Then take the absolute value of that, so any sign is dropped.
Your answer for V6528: 10.85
